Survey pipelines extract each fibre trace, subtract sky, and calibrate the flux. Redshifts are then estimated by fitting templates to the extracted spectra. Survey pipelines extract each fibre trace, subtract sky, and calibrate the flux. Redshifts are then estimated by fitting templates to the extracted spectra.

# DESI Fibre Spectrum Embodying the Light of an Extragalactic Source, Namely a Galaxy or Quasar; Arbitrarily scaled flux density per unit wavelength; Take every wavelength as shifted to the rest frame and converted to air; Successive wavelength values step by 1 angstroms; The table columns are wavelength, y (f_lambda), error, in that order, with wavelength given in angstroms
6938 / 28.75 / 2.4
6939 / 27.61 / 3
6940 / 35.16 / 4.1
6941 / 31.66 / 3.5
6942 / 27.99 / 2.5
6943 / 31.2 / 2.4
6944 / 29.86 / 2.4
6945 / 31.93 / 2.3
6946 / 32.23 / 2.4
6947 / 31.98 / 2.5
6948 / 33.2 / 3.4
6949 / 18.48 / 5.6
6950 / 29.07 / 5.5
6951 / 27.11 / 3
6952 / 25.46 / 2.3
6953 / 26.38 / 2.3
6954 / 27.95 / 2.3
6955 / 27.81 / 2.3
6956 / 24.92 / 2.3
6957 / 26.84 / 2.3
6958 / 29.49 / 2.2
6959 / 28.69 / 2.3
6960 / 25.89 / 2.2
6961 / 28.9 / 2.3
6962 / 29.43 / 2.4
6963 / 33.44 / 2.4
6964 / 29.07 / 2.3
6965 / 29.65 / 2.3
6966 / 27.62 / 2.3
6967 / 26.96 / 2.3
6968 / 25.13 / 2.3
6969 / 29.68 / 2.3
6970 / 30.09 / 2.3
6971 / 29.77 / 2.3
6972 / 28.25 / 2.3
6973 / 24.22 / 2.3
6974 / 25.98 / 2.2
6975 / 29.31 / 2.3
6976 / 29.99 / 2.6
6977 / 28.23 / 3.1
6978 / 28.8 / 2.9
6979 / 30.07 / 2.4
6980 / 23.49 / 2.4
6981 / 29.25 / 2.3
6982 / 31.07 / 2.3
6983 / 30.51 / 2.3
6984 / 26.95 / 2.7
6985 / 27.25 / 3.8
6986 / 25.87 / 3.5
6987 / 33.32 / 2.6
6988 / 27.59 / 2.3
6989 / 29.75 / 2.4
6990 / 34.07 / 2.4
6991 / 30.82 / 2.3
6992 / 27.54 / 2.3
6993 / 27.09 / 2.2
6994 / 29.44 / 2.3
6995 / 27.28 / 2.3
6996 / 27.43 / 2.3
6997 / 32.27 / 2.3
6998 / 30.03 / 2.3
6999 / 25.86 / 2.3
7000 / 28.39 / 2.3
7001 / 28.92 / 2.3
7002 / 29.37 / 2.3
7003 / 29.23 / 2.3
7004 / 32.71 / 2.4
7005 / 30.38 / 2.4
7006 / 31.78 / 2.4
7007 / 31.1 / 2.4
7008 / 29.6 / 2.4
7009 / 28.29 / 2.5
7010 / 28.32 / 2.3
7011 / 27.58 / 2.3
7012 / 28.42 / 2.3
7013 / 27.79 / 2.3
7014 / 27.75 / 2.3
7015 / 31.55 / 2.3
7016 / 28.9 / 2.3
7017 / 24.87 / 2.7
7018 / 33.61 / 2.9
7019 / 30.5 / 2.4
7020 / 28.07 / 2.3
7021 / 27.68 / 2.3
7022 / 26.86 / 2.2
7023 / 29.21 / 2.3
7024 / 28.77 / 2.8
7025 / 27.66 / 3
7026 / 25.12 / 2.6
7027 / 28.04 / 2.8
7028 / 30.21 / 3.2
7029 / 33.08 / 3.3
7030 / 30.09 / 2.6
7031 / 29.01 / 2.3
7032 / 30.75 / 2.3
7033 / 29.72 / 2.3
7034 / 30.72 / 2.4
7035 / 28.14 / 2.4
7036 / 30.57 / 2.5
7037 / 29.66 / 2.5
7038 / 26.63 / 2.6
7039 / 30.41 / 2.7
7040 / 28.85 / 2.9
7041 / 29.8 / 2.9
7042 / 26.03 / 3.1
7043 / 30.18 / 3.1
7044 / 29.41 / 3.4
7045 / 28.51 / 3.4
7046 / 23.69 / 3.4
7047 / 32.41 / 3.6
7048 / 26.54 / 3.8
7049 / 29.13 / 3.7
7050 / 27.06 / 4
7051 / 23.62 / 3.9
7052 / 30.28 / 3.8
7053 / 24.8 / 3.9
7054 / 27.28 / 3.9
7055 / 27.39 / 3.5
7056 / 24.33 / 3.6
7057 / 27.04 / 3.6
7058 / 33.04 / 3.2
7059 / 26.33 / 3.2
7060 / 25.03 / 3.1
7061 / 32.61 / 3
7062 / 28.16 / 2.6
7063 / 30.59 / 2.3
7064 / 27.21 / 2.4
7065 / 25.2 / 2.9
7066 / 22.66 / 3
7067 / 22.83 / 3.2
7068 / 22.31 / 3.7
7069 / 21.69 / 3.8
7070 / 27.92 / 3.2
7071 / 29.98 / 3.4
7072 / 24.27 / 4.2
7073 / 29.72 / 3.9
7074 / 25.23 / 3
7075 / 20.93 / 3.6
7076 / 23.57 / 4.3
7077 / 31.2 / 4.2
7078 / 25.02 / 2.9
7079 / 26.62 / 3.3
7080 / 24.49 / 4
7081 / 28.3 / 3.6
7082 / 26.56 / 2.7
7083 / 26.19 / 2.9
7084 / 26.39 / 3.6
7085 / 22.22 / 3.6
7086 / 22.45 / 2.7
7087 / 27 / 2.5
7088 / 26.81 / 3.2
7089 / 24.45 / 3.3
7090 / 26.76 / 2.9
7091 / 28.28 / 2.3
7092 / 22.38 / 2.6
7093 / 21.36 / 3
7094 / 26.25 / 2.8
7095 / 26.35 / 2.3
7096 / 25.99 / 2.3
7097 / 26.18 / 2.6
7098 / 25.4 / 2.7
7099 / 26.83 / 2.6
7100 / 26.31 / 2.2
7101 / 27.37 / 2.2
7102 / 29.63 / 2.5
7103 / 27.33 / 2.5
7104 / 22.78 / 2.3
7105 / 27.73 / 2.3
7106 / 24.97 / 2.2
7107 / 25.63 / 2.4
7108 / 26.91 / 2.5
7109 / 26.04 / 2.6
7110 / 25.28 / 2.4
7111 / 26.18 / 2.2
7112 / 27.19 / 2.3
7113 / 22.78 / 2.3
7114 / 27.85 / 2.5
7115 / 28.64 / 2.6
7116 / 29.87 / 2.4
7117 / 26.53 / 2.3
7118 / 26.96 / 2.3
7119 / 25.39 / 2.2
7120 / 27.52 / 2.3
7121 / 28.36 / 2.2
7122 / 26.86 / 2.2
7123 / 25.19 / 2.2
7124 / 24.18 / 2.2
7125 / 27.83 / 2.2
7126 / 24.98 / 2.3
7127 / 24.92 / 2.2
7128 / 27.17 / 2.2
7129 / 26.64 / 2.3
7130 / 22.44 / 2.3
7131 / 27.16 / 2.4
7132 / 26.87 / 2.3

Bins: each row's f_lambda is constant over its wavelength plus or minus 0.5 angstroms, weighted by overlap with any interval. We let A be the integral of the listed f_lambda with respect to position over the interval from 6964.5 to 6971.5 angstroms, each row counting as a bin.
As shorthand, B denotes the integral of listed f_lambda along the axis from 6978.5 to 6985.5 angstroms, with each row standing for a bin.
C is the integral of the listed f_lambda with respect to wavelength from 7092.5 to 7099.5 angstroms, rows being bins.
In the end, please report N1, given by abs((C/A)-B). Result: 198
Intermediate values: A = 199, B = 199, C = 178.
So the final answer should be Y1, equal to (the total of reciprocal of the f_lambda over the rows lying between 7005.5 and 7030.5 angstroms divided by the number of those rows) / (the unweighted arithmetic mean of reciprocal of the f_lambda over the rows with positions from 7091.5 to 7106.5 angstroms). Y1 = 0.89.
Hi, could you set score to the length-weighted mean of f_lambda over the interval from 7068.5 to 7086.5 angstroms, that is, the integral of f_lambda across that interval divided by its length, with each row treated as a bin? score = 25.7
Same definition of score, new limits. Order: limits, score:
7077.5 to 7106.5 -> 25.8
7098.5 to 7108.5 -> 26.5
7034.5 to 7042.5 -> 28.8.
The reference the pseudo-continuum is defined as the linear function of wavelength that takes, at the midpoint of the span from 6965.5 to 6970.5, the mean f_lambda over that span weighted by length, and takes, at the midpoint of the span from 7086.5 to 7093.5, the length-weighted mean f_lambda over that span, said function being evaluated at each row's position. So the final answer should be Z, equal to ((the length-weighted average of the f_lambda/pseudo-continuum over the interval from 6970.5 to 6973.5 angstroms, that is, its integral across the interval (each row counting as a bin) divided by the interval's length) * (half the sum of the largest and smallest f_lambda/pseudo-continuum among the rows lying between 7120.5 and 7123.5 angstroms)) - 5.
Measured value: -3.93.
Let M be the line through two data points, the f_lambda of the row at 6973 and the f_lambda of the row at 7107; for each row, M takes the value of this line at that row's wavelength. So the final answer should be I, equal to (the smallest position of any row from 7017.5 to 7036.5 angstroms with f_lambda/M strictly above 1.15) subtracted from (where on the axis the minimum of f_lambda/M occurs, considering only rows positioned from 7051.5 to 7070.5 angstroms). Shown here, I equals 51 angstroms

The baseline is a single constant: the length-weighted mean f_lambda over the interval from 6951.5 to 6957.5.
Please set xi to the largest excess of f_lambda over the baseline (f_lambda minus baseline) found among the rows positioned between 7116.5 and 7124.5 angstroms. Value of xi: 1.8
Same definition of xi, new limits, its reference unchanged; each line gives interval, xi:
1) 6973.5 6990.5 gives 7.5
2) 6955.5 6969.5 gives 6.9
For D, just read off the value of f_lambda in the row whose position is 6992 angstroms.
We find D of 27.54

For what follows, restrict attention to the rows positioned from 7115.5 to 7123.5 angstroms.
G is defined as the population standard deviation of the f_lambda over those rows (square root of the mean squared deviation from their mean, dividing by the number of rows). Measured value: 1.4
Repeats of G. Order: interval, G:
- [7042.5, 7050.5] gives 2.5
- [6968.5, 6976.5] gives 2.0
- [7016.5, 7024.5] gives 2.4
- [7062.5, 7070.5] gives 3.0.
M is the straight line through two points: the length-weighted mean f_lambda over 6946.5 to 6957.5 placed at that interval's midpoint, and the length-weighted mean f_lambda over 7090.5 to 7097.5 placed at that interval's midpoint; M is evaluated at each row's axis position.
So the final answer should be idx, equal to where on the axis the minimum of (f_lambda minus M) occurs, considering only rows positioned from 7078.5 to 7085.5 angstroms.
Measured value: 7085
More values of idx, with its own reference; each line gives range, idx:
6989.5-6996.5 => 6993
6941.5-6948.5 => 6942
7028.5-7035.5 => 7035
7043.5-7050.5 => 7046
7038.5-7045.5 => 7042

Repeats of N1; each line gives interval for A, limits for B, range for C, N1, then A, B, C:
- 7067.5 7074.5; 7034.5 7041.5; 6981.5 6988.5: 203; 181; 204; 203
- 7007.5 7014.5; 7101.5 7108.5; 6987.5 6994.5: 184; 198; 185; 206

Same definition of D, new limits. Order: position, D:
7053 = 24.8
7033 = 29.72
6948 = 33.2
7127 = 24.92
